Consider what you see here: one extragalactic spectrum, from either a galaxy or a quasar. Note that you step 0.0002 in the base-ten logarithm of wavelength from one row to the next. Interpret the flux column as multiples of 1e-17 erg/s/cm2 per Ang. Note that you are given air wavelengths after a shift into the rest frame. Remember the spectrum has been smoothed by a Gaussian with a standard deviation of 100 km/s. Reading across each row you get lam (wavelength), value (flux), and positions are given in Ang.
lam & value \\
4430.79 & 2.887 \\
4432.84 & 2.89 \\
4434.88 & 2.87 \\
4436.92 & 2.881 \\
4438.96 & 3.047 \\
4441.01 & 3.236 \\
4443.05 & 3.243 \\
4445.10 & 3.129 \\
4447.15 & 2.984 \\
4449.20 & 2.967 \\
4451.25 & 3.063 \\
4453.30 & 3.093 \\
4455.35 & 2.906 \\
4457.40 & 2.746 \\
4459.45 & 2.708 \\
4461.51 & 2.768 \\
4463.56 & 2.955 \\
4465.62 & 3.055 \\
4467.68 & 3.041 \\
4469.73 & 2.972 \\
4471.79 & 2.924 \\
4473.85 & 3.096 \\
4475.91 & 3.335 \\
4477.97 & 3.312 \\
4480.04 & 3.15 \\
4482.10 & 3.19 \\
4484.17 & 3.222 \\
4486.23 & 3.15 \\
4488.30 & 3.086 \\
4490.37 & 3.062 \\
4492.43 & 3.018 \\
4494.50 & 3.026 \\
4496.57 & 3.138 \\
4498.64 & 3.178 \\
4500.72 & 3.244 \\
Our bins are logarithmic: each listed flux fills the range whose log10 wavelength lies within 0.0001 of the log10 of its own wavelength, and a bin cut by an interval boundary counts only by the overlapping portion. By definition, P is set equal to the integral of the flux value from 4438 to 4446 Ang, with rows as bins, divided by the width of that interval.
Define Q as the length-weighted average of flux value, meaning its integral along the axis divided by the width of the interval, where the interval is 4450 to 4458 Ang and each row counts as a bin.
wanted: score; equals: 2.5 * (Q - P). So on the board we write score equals -0.5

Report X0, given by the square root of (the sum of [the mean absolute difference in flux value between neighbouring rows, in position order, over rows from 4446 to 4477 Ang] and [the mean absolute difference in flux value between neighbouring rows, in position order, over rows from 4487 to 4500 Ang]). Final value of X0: 0.383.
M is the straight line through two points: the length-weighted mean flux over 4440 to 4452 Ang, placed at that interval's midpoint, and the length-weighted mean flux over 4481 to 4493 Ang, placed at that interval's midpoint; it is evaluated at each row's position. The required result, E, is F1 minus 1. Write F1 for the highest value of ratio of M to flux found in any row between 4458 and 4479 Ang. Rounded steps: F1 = 1.15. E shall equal 0.149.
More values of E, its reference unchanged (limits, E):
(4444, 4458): 0.133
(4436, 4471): 0.149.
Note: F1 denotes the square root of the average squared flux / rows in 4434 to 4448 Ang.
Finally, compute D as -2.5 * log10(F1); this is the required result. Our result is -1.21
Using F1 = 3.06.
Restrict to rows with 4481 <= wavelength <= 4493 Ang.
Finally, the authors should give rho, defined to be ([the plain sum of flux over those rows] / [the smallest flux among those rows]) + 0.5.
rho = 6.71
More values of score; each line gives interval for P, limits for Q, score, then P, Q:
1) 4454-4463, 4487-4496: 0.6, 2.80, 3.06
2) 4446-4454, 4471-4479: 0.4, 3.02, 3.17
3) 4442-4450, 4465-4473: -0.2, 3.08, 3.00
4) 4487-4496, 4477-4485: 0.4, 3.06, 3.21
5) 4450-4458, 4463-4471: 0.1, 2.96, 3.01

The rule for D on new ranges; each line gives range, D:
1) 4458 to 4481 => -1.21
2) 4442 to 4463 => -1.18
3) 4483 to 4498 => -1.23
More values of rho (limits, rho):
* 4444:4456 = 6.74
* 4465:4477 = 6.80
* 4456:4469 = 6.88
